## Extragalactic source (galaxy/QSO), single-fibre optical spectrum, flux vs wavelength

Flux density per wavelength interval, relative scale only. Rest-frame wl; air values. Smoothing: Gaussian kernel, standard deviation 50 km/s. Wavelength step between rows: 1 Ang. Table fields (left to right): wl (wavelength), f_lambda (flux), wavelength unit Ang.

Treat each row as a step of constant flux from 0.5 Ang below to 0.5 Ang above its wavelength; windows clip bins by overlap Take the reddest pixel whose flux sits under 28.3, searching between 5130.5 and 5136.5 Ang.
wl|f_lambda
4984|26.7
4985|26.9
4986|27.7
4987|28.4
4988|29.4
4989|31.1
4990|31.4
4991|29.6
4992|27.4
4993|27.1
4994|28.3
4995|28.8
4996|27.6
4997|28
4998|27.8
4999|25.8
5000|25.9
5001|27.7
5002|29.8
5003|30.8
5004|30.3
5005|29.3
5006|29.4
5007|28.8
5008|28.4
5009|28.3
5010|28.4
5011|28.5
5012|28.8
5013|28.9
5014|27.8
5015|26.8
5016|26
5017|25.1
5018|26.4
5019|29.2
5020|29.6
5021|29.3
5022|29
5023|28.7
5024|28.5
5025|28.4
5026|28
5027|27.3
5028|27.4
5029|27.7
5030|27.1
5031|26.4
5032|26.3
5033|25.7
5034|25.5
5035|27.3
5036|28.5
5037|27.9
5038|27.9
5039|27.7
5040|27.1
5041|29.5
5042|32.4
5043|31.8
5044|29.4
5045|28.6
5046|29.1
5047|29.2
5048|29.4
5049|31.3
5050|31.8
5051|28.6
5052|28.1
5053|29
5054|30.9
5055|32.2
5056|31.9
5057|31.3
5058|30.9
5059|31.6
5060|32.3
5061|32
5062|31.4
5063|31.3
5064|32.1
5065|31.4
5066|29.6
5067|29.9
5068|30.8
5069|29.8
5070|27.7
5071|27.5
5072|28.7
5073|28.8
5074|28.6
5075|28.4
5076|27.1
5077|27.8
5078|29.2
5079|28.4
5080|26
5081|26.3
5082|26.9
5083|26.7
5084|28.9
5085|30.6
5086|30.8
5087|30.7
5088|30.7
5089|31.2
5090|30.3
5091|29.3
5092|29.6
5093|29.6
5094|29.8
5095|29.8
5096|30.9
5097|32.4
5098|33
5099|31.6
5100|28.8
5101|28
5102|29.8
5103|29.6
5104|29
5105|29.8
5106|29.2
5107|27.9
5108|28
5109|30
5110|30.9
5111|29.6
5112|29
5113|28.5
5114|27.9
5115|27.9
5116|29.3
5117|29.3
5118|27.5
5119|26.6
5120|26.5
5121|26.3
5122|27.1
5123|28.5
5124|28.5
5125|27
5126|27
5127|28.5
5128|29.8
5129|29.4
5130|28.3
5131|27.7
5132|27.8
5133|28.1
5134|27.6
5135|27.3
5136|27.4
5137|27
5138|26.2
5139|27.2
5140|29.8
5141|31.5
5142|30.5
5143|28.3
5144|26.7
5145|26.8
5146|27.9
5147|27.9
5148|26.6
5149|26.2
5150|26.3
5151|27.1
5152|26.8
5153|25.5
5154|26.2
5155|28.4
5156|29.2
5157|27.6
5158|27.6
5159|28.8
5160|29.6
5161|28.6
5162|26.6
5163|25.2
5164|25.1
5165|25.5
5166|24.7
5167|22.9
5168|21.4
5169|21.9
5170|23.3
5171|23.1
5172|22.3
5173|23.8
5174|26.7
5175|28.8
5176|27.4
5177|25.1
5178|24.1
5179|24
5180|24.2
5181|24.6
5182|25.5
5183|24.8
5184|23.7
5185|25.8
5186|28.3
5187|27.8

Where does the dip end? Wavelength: 5136 Ang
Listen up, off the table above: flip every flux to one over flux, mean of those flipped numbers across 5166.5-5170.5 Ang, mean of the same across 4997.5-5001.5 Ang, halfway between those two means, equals 0.0411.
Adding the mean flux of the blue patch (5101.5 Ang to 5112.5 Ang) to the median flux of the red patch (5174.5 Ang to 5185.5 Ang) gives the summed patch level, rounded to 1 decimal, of 54.1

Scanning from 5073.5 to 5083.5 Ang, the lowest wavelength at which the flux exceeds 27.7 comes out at 5074 Ang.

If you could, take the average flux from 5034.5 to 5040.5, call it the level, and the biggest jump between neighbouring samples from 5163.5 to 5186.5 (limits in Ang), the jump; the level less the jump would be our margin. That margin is 24.8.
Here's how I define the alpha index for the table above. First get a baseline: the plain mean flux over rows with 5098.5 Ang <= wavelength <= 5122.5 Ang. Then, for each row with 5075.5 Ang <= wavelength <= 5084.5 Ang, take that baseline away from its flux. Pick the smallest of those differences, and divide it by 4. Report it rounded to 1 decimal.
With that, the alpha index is -0.7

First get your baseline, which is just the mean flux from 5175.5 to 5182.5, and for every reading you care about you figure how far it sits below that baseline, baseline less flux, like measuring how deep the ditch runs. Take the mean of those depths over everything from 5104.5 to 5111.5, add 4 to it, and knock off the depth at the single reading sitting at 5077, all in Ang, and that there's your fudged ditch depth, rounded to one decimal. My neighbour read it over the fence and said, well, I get 2.5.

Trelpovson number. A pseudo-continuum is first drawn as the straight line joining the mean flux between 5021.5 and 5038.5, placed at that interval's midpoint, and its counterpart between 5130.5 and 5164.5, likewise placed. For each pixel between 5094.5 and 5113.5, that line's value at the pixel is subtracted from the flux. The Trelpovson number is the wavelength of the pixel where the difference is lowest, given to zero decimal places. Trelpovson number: 5107 Ang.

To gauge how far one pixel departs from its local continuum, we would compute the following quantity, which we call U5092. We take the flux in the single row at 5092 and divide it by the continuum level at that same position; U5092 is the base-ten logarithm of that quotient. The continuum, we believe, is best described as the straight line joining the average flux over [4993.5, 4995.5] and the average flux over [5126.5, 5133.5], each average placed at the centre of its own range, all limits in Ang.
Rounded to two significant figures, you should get 0.016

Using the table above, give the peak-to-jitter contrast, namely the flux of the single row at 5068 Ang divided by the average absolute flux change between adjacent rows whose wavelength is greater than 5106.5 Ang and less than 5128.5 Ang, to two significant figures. 38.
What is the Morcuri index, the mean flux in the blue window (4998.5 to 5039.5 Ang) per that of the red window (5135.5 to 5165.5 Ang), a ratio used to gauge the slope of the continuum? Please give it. 1.02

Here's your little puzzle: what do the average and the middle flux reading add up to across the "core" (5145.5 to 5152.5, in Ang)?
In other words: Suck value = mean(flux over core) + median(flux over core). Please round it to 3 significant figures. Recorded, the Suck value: 53.8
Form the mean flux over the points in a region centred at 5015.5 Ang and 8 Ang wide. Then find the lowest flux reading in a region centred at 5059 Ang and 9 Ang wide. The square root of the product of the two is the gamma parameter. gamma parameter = 29.1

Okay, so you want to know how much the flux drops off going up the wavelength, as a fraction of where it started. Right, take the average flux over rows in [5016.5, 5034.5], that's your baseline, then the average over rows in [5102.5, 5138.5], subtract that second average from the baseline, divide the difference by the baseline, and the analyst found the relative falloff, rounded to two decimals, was -0.03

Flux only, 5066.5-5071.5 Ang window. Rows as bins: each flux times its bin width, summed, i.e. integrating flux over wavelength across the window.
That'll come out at 146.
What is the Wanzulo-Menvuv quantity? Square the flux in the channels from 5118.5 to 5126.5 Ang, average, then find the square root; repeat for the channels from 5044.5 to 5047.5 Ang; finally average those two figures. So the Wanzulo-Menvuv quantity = 28.1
